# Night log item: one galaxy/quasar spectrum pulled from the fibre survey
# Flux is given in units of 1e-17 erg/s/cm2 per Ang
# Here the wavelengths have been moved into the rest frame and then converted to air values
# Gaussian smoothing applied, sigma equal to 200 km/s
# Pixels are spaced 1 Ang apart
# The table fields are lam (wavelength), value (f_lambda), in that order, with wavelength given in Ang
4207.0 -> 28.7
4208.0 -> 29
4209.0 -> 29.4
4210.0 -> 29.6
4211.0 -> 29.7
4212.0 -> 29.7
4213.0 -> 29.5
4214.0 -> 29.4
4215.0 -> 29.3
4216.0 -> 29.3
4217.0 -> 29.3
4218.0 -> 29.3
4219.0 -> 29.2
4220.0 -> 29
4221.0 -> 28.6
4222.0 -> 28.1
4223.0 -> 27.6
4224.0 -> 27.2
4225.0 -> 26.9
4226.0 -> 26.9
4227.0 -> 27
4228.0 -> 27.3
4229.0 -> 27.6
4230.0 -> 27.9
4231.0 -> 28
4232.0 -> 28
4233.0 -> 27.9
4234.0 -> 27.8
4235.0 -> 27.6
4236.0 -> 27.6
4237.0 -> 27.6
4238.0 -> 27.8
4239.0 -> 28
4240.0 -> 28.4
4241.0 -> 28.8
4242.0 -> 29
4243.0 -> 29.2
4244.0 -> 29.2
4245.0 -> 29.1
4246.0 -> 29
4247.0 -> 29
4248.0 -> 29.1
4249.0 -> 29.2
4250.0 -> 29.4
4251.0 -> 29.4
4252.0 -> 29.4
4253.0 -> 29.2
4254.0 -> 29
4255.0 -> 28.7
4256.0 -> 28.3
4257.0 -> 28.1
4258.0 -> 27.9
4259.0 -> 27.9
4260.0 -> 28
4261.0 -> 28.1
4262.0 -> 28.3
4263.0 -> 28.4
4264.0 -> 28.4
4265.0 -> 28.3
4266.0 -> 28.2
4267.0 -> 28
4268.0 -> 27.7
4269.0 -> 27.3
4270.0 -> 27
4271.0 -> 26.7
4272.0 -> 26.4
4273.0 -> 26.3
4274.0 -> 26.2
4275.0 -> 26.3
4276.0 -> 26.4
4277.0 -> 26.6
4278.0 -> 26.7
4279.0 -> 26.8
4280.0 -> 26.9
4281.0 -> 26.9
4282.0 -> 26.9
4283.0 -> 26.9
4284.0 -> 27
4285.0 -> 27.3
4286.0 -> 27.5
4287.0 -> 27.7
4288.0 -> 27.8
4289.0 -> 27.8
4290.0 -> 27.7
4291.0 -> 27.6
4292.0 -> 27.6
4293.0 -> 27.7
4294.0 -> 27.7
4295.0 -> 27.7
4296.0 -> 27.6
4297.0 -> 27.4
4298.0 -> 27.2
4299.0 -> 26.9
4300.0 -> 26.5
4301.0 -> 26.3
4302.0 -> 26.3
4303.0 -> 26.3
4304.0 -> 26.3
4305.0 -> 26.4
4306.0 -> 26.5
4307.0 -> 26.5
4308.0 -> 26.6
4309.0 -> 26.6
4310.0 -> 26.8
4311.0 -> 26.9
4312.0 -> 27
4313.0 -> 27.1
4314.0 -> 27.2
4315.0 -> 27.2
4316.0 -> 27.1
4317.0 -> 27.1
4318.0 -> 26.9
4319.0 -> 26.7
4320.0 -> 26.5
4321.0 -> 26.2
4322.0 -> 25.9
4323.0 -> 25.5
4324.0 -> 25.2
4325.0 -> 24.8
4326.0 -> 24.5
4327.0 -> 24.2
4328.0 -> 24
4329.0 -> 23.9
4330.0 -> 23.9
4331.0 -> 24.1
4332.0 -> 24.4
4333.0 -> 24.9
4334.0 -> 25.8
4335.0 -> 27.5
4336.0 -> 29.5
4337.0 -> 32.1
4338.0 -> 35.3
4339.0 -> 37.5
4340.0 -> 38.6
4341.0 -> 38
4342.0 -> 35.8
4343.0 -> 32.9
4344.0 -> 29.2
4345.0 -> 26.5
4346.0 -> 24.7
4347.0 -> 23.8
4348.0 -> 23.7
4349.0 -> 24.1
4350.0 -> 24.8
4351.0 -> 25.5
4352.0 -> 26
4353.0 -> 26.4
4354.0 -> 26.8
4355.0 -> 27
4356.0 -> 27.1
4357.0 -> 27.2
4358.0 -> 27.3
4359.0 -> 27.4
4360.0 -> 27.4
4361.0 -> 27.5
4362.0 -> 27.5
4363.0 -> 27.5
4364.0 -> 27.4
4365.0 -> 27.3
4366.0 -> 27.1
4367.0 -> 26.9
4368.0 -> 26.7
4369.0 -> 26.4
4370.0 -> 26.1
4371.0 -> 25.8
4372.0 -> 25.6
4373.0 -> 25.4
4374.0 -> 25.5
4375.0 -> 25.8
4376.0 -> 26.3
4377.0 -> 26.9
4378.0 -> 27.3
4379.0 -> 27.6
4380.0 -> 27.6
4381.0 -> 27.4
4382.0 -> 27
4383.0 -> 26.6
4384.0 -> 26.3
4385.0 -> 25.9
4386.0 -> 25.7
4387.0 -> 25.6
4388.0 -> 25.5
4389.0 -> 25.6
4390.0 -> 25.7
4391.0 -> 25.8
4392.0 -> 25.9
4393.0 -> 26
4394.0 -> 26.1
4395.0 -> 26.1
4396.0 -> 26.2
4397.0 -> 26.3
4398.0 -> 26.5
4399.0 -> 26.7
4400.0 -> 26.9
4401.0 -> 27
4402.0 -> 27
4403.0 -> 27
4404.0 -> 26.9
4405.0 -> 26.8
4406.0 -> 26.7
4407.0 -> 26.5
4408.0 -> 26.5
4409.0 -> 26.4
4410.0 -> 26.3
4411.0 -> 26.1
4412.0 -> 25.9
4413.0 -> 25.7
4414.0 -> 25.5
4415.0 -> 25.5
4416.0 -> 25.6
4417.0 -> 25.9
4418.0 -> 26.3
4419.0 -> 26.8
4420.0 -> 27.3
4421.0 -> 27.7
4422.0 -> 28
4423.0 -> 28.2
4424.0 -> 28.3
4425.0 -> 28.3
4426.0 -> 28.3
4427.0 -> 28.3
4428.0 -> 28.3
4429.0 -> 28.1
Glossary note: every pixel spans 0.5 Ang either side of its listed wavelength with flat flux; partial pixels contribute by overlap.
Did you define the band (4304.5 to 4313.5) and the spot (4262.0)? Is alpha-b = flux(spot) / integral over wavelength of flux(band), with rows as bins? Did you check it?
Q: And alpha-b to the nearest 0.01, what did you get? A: 0.12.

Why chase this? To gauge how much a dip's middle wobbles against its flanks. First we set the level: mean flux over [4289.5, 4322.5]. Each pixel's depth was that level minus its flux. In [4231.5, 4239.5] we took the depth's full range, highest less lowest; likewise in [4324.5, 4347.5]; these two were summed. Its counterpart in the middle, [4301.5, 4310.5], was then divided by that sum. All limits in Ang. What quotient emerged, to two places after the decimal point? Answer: 0.03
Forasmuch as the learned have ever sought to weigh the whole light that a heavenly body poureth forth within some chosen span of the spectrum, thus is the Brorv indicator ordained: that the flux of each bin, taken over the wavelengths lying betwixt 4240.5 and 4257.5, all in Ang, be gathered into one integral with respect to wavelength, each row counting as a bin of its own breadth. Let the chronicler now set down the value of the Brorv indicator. 493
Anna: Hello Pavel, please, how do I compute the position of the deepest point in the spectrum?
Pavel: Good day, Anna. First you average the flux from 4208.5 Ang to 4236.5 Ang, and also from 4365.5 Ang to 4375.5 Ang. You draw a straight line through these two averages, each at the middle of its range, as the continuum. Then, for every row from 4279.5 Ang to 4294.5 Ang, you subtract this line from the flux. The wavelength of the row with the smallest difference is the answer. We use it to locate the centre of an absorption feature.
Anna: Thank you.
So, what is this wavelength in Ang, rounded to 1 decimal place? 4280.0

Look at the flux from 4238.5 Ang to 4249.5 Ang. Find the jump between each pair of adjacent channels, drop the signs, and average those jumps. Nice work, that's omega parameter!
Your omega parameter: 0.160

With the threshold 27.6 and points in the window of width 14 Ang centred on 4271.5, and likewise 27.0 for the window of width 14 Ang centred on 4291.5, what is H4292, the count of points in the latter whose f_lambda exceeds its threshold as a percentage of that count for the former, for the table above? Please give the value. 350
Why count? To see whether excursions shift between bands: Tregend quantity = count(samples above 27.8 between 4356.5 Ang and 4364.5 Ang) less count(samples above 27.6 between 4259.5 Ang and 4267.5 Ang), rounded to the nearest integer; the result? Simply -8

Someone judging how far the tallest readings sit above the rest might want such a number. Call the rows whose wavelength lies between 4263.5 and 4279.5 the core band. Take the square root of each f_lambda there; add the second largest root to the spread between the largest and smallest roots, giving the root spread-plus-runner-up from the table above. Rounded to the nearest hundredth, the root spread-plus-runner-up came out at 5.53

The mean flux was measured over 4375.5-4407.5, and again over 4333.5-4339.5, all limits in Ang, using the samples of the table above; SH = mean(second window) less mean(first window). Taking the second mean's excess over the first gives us 4.8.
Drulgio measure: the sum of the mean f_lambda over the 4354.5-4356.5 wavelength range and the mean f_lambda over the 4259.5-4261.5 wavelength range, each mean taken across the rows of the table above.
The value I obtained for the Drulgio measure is 55.1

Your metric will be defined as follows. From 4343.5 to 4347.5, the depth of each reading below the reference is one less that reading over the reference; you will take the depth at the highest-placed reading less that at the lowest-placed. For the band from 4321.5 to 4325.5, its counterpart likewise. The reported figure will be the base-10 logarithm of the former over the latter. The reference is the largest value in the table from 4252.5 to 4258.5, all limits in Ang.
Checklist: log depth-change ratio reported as 0.7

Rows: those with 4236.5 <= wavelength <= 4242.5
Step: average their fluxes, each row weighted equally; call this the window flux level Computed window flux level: 28.3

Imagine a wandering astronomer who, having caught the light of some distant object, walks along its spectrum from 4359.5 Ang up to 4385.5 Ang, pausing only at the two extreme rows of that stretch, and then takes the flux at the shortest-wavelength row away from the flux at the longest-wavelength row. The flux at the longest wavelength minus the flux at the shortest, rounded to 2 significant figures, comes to -1.5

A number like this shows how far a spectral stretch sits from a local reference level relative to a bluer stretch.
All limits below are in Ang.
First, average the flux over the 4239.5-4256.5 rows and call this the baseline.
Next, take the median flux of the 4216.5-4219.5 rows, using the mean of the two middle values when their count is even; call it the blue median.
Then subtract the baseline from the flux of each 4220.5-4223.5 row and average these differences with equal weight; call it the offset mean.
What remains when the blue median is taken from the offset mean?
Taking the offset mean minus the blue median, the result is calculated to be -30.2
